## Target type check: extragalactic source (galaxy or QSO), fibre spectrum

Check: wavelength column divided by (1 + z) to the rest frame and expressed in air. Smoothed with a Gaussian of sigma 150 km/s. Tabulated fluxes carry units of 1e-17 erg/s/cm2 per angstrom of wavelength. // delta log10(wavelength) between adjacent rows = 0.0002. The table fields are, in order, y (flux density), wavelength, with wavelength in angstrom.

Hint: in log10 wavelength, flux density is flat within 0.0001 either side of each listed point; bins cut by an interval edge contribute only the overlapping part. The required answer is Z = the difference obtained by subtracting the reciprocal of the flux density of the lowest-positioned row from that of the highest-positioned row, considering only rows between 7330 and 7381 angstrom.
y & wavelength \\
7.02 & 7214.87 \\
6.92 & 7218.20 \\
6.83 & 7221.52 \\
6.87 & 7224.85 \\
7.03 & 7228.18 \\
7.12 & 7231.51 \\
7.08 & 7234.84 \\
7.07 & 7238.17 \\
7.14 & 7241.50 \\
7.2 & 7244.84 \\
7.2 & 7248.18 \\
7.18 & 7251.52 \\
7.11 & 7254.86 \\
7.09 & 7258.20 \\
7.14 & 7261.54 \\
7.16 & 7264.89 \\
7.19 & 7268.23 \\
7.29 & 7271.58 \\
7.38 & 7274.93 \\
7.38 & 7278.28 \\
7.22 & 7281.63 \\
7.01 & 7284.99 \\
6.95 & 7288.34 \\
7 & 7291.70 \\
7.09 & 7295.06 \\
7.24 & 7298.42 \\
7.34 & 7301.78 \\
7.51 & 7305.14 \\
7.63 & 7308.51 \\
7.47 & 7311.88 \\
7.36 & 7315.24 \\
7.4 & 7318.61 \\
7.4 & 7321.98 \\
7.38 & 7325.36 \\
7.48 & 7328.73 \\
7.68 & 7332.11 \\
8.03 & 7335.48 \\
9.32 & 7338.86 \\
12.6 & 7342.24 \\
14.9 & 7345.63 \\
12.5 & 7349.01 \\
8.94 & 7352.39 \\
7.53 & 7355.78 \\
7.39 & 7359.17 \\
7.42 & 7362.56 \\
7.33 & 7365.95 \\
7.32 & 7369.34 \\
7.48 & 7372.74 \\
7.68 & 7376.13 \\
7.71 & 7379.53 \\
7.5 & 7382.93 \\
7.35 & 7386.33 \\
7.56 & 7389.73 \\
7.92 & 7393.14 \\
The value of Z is -0.001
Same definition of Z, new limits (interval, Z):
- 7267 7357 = -0.006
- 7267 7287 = 0.004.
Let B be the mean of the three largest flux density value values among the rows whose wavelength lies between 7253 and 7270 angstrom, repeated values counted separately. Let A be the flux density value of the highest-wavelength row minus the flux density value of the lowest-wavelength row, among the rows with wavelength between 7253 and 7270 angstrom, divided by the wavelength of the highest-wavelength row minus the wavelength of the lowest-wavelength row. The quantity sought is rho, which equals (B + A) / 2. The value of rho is 3.58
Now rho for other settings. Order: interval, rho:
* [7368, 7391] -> 3.83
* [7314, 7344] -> 5.09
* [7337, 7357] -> 6.61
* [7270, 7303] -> 3.68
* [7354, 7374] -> 3.74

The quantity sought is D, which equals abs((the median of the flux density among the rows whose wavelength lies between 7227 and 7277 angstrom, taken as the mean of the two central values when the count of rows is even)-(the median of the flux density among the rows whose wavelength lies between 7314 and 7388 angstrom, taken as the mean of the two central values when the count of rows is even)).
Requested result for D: 0.35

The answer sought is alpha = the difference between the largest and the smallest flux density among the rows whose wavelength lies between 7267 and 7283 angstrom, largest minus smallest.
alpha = 0.19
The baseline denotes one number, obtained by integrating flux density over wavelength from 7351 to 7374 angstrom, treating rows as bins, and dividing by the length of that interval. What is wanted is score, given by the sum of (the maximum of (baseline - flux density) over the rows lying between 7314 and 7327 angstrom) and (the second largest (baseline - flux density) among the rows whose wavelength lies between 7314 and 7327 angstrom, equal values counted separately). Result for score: 0.5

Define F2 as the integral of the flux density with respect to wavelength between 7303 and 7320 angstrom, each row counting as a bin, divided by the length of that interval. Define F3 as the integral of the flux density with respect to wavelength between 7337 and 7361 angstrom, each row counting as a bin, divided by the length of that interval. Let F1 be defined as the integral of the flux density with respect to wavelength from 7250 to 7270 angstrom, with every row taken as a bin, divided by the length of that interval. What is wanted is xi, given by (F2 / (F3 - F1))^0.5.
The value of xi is 2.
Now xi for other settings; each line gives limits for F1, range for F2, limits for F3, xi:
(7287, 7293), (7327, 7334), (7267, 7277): 5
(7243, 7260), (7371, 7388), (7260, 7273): 14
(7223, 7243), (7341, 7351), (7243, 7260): 11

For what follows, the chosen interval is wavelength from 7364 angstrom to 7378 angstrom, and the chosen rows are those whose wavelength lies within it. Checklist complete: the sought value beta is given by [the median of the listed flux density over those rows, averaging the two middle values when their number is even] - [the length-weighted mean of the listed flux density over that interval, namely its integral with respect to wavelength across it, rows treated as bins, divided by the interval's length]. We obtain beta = -0.05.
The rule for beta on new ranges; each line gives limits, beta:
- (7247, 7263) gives 0.00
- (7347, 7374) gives -0.88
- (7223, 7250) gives 0.01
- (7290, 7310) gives -0.01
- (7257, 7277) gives -0.04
